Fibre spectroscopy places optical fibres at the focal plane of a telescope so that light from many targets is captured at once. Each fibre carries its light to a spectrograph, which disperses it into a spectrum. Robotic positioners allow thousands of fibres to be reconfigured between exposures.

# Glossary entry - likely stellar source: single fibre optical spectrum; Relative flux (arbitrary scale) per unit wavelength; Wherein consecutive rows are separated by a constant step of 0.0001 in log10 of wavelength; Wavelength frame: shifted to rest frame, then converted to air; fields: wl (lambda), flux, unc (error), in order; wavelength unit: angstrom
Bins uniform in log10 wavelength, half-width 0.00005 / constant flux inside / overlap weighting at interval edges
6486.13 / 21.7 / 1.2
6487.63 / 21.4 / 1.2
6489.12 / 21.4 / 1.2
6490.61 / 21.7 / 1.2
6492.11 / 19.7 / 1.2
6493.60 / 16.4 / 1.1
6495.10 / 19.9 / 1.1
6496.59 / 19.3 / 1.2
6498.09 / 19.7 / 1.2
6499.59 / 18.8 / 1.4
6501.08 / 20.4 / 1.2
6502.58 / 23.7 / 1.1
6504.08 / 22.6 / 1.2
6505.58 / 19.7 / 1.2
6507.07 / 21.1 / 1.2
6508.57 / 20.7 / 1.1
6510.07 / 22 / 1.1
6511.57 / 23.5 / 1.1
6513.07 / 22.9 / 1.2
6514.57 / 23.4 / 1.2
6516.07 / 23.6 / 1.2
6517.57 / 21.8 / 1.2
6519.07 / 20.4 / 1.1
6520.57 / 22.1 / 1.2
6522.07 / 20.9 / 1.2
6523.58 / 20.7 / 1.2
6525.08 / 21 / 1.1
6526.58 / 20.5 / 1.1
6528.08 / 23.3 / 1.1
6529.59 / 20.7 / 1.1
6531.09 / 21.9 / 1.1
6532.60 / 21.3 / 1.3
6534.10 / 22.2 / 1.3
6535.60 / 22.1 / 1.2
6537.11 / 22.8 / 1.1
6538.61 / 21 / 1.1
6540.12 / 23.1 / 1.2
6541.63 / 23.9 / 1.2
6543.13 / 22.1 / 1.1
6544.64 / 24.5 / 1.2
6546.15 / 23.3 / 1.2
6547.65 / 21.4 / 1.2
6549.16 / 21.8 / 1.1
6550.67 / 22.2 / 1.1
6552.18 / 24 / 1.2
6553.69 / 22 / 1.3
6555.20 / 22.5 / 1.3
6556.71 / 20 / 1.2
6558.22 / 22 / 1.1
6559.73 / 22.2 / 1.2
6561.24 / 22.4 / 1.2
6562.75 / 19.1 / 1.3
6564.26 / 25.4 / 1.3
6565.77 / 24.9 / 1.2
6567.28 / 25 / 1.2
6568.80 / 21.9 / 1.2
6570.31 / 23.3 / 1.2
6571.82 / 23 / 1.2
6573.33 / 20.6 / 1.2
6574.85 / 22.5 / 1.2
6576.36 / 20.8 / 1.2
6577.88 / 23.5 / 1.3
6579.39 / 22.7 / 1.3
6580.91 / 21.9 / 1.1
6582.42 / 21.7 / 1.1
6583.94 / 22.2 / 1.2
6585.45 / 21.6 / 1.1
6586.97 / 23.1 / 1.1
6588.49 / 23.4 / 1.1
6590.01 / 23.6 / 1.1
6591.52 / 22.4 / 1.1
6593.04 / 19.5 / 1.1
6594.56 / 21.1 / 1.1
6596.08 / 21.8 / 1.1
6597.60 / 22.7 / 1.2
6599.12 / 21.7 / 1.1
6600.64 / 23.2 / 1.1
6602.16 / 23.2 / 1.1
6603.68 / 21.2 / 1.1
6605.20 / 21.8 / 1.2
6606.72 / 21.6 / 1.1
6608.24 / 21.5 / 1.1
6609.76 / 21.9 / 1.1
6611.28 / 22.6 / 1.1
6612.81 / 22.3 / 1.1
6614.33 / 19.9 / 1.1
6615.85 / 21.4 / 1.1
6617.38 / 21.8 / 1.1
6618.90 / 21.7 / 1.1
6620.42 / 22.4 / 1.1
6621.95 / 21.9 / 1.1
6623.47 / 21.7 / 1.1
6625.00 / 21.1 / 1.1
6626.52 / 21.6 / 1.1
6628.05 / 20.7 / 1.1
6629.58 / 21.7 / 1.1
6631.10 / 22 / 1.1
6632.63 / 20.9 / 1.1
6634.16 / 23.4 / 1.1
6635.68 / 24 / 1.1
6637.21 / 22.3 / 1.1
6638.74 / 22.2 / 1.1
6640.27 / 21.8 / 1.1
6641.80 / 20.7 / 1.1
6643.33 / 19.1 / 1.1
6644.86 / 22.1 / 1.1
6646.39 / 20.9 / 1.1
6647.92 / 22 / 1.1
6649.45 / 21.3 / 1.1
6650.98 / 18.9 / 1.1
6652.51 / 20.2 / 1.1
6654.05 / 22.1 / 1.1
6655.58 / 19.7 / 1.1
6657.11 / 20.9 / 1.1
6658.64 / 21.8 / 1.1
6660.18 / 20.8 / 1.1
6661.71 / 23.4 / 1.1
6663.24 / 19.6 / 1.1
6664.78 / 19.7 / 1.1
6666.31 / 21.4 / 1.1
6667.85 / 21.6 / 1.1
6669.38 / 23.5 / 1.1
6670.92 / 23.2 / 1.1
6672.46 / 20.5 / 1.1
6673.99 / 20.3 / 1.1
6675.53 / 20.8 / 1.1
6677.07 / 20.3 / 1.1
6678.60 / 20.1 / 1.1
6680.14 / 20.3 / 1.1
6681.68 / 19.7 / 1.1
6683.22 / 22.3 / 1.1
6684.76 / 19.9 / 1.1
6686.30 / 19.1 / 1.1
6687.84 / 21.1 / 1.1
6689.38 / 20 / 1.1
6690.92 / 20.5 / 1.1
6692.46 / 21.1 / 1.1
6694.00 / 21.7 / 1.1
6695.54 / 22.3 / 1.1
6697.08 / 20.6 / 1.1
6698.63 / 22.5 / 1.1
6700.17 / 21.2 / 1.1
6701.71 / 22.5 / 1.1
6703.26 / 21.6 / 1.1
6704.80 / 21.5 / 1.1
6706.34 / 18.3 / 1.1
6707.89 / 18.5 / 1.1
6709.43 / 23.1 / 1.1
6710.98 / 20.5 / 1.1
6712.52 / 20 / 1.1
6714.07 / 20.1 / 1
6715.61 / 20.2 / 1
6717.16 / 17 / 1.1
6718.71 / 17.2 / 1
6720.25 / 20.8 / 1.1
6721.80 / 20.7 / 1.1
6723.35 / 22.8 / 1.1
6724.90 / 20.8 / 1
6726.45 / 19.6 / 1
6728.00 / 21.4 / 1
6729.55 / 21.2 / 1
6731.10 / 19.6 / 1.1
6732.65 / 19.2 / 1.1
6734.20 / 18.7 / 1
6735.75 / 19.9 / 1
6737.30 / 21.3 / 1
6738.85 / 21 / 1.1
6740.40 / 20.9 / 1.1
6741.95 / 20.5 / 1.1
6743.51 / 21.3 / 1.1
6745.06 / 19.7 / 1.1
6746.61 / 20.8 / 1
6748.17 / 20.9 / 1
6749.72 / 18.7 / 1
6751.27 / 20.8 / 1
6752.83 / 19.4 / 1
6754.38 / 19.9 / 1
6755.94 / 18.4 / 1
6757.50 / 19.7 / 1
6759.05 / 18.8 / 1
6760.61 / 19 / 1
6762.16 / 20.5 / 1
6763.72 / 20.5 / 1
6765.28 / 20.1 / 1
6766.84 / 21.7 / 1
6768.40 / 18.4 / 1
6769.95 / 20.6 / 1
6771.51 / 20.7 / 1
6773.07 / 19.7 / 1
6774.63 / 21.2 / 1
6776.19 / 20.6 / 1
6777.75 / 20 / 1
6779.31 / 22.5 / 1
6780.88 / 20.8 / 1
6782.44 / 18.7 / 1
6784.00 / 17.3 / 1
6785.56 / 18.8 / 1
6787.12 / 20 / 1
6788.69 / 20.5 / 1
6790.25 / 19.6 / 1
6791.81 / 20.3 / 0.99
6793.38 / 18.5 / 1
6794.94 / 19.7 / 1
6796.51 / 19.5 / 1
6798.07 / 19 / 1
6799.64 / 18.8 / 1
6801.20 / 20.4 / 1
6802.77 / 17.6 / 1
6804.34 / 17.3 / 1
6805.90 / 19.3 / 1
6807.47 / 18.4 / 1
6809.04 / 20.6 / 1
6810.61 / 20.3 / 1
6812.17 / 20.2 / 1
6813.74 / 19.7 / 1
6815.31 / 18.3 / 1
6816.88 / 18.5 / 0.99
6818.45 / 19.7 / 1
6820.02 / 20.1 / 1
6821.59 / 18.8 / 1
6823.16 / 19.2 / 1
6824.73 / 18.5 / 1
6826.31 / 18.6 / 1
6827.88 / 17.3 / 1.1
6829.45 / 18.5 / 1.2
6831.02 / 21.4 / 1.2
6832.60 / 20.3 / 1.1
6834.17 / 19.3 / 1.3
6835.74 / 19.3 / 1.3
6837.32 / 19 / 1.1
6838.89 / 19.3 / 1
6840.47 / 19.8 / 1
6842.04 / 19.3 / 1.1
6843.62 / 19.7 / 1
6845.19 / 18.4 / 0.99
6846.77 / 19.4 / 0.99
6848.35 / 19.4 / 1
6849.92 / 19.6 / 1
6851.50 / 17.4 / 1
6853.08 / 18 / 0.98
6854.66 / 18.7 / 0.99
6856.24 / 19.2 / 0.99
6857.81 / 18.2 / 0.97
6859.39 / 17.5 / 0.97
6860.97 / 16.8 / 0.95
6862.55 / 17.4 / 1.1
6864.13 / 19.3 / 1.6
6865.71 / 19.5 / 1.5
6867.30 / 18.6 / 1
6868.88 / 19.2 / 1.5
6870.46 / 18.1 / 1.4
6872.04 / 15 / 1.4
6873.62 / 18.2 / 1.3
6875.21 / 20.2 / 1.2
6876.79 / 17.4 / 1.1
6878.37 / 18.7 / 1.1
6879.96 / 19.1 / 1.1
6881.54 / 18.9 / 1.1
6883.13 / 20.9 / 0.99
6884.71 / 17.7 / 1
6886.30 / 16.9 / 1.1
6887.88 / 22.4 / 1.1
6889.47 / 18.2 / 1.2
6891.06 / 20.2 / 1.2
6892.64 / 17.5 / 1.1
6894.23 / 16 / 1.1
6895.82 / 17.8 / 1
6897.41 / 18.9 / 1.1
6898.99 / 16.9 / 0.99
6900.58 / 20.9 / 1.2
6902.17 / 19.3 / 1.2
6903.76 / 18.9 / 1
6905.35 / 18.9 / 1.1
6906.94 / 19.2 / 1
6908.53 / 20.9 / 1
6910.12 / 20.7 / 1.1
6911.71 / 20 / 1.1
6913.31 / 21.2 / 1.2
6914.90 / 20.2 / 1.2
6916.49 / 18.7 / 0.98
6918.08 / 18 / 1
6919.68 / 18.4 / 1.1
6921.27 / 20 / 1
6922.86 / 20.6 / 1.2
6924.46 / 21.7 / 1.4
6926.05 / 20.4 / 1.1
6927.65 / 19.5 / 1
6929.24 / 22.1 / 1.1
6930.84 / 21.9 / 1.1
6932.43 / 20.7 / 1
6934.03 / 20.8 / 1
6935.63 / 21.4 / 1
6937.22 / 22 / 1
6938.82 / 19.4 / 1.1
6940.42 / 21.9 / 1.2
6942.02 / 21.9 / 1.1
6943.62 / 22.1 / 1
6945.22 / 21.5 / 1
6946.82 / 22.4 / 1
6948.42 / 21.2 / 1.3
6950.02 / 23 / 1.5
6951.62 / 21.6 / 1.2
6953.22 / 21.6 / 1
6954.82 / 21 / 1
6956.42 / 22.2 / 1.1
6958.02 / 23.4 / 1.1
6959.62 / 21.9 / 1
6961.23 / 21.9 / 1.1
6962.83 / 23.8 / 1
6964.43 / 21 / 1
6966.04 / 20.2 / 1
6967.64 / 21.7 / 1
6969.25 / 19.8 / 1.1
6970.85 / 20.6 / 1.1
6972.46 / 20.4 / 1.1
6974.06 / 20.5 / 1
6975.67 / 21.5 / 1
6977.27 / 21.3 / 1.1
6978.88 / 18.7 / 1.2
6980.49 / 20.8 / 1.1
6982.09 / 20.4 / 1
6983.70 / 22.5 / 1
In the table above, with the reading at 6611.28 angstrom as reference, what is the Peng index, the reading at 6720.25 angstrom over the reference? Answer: 0.92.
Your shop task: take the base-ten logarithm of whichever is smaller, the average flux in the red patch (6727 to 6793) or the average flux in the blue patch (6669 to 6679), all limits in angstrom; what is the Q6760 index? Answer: 1.30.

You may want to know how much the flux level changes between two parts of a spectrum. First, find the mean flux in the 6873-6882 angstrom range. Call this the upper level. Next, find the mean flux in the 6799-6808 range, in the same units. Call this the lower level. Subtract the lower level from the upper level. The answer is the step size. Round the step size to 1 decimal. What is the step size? 0.1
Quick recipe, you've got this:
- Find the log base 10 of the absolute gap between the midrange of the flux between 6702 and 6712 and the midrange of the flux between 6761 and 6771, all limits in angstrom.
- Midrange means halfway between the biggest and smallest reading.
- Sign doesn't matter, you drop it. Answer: -0.2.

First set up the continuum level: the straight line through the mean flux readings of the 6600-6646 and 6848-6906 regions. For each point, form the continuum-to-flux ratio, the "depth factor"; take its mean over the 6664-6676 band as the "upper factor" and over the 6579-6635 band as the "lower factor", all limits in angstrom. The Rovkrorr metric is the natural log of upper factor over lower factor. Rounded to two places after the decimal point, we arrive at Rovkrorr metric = -0.01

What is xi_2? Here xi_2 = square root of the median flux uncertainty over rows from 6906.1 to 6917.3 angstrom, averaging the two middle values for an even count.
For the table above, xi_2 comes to 1.049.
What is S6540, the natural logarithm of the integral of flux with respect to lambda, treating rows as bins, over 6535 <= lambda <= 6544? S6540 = 5.31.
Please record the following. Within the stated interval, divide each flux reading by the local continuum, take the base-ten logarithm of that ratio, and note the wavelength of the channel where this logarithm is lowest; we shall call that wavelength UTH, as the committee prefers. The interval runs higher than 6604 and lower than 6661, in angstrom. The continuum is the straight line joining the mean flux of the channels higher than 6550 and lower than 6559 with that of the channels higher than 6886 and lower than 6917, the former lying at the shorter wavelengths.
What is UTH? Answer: 6650.98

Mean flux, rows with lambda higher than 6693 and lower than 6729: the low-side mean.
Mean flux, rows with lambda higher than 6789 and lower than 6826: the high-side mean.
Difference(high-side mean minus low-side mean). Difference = -1.4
